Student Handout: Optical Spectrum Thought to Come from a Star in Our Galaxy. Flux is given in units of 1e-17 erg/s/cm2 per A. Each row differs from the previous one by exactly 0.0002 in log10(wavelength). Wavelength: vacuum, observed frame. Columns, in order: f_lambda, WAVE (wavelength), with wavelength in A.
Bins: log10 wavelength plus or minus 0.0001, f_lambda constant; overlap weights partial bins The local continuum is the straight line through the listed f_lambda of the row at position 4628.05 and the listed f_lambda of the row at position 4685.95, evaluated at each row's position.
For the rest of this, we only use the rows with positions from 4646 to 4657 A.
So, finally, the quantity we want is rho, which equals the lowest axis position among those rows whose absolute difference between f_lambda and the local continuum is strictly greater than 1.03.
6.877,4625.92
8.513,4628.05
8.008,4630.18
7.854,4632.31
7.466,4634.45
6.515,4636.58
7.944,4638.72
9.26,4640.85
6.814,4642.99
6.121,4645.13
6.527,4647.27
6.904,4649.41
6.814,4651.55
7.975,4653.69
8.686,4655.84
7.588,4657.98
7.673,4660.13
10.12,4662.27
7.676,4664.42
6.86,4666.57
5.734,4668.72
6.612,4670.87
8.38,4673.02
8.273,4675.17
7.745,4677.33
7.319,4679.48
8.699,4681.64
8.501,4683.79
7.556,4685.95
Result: 4647.27 A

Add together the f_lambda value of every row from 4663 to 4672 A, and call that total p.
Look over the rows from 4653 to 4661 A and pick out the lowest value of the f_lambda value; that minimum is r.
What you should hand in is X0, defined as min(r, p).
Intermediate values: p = 26.9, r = 7.588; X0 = 7.6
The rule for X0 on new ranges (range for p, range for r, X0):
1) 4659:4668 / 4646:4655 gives 6.5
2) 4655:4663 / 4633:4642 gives 6.5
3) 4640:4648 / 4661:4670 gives 5.7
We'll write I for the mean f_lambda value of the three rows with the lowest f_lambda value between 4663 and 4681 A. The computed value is 6.4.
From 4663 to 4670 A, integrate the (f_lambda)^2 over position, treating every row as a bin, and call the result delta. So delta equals 343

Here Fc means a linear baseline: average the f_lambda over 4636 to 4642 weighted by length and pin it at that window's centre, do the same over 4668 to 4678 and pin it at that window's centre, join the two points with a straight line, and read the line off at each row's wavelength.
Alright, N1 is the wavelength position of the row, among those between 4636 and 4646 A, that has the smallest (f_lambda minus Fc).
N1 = 4645.13 A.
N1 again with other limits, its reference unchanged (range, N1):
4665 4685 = 4668.72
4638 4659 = 4645.13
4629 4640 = 4636.58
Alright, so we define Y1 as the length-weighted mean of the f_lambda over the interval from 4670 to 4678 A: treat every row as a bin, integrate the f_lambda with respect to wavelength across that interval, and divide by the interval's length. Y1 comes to 7.78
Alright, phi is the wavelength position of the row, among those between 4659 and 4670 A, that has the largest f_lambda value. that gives 4662.27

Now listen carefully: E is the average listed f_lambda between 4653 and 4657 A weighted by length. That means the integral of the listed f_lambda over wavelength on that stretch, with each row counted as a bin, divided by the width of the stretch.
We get 8.3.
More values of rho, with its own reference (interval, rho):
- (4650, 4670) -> 4651.55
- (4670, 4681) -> 4670.87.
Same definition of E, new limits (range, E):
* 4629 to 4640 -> 7.6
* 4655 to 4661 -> 8.0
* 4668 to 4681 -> 7.4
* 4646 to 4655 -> 7.1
